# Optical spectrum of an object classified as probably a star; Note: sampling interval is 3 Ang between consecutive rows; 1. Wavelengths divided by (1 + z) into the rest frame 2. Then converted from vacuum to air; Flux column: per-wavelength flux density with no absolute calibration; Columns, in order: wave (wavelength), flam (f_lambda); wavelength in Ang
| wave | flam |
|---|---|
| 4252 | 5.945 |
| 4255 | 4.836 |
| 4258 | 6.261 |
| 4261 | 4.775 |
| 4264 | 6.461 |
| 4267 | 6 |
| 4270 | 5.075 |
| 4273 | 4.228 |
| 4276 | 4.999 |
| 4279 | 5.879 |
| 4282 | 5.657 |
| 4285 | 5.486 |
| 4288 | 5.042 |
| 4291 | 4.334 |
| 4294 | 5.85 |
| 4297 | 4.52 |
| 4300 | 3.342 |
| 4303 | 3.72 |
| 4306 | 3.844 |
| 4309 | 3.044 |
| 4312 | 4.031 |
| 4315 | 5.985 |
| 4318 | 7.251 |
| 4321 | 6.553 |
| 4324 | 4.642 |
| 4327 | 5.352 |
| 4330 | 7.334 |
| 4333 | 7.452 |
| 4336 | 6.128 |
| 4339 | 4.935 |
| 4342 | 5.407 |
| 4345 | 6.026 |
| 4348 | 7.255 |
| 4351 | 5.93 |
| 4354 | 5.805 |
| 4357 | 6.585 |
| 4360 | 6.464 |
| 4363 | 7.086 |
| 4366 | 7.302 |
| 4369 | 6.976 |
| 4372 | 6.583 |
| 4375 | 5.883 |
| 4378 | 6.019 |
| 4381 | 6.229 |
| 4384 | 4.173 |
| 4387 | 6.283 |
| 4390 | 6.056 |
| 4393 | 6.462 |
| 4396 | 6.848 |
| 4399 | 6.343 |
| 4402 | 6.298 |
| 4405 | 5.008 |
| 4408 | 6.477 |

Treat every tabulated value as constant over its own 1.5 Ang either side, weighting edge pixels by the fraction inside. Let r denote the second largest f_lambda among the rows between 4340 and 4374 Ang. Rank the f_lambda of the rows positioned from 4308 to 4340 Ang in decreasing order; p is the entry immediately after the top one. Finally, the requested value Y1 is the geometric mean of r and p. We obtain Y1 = 7.29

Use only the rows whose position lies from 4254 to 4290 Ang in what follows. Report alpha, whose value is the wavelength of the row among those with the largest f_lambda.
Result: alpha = 4264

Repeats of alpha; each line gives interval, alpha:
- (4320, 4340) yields 4333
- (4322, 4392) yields 4333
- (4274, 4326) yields 4318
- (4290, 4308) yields 4294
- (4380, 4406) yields 4396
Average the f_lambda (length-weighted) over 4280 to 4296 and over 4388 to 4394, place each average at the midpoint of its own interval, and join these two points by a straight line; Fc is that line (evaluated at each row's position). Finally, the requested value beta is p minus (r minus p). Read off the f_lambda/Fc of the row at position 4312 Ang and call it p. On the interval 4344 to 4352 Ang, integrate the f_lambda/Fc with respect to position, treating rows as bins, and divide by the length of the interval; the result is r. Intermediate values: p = 0.73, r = 1.11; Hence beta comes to 0.4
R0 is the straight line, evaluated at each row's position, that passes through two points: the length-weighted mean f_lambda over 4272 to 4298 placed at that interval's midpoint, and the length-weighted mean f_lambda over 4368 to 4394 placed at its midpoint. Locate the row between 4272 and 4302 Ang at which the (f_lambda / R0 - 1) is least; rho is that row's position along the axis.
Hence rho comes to 4300 Ang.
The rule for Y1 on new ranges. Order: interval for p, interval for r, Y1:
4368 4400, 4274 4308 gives 6.33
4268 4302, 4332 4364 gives 6.51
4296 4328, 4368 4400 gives 6.70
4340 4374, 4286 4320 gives 6.59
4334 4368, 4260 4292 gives 6.60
